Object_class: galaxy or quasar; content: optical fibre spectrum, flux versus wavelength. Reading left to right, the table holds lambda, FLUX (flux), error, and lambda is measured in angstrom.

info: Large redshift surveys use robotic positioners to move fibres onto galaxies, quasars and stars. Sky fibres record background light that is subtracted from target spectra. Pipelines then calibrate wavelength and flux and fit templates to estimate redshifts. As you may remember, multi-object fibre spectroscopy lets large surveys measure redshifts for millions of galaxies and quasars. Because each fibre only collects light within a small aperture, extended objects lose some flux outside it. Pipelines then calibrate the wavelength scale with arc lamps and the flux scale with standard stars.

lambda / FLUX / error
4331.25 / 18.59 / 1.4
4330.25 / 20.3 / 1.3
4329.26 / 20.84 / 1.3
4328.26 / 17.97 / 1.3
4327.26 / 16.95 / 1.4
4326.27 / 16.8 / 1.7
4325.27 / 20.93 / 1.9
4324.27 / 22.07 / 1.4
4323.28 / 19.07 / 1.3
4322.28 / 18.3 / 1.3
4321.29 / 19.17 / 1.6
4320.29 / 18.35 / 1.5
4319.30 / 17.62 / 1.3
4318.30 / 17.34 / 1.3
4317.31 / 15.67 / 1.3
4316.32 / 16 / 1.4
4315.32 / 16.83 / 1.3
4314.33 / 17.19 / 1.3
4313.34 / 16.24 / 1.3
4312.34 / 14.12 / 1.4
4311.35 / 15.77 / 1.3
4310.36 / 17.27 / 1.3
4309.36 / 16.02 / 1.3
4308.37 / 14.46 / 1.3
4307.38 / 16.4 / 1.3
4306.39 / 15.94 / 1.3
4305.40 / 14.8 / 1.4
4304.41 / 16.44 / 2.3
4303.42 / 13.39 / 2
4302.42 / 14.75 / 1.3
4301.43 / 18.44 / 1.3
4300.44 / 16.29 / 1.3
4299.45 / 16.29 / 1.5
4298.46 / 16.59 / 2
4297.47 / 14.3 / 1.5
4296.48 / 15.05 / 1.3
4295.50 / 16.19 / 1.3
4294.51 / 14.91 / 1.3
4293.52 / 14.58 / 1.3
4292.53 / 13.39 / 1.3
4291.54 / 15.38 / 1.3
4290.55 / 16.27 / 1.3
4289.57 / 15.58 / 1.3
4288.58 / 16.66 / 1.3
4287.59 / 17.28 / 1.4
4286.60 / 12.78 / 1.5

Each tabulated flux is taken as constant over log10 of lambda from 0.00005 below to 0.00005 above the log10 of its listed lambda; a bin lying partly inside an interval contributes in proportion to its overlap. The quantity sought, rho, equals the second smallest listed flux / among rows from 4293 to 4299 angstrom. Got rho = 14.58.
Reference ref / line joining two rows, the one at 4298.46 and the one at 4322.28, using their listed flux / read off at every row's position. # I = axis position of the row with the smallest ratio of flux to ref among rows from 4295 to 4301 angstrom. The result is 4297.47 angstrom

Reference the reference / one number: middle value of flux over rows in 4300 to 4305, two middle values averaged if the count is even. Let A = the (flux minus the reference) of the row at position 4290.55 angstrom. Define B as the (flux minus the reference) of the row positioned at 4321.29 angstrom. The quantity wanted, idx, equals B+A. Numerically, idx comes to 2.9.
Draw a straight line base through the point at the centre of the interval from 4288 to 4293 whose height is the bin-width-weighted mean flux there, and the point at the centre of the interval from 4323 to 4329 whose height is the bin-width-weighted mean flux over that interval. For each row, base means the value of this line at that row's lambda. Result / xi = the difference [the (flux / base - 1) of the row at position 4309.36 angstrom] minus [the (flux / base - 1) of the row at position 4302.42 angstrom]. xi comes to 0.04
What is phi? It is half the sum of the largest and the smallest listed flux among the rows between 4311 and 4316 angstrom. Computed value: 15.7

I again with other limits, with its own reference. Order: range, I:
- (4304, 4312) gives 4308.37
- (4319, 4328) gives 4326.27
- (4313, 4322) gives 4317.31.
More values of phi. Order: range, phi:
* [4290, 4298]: 14.8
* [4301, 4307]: 15.9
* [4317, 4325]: 18.9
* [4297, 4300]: 15.4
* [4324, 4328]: 19.4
